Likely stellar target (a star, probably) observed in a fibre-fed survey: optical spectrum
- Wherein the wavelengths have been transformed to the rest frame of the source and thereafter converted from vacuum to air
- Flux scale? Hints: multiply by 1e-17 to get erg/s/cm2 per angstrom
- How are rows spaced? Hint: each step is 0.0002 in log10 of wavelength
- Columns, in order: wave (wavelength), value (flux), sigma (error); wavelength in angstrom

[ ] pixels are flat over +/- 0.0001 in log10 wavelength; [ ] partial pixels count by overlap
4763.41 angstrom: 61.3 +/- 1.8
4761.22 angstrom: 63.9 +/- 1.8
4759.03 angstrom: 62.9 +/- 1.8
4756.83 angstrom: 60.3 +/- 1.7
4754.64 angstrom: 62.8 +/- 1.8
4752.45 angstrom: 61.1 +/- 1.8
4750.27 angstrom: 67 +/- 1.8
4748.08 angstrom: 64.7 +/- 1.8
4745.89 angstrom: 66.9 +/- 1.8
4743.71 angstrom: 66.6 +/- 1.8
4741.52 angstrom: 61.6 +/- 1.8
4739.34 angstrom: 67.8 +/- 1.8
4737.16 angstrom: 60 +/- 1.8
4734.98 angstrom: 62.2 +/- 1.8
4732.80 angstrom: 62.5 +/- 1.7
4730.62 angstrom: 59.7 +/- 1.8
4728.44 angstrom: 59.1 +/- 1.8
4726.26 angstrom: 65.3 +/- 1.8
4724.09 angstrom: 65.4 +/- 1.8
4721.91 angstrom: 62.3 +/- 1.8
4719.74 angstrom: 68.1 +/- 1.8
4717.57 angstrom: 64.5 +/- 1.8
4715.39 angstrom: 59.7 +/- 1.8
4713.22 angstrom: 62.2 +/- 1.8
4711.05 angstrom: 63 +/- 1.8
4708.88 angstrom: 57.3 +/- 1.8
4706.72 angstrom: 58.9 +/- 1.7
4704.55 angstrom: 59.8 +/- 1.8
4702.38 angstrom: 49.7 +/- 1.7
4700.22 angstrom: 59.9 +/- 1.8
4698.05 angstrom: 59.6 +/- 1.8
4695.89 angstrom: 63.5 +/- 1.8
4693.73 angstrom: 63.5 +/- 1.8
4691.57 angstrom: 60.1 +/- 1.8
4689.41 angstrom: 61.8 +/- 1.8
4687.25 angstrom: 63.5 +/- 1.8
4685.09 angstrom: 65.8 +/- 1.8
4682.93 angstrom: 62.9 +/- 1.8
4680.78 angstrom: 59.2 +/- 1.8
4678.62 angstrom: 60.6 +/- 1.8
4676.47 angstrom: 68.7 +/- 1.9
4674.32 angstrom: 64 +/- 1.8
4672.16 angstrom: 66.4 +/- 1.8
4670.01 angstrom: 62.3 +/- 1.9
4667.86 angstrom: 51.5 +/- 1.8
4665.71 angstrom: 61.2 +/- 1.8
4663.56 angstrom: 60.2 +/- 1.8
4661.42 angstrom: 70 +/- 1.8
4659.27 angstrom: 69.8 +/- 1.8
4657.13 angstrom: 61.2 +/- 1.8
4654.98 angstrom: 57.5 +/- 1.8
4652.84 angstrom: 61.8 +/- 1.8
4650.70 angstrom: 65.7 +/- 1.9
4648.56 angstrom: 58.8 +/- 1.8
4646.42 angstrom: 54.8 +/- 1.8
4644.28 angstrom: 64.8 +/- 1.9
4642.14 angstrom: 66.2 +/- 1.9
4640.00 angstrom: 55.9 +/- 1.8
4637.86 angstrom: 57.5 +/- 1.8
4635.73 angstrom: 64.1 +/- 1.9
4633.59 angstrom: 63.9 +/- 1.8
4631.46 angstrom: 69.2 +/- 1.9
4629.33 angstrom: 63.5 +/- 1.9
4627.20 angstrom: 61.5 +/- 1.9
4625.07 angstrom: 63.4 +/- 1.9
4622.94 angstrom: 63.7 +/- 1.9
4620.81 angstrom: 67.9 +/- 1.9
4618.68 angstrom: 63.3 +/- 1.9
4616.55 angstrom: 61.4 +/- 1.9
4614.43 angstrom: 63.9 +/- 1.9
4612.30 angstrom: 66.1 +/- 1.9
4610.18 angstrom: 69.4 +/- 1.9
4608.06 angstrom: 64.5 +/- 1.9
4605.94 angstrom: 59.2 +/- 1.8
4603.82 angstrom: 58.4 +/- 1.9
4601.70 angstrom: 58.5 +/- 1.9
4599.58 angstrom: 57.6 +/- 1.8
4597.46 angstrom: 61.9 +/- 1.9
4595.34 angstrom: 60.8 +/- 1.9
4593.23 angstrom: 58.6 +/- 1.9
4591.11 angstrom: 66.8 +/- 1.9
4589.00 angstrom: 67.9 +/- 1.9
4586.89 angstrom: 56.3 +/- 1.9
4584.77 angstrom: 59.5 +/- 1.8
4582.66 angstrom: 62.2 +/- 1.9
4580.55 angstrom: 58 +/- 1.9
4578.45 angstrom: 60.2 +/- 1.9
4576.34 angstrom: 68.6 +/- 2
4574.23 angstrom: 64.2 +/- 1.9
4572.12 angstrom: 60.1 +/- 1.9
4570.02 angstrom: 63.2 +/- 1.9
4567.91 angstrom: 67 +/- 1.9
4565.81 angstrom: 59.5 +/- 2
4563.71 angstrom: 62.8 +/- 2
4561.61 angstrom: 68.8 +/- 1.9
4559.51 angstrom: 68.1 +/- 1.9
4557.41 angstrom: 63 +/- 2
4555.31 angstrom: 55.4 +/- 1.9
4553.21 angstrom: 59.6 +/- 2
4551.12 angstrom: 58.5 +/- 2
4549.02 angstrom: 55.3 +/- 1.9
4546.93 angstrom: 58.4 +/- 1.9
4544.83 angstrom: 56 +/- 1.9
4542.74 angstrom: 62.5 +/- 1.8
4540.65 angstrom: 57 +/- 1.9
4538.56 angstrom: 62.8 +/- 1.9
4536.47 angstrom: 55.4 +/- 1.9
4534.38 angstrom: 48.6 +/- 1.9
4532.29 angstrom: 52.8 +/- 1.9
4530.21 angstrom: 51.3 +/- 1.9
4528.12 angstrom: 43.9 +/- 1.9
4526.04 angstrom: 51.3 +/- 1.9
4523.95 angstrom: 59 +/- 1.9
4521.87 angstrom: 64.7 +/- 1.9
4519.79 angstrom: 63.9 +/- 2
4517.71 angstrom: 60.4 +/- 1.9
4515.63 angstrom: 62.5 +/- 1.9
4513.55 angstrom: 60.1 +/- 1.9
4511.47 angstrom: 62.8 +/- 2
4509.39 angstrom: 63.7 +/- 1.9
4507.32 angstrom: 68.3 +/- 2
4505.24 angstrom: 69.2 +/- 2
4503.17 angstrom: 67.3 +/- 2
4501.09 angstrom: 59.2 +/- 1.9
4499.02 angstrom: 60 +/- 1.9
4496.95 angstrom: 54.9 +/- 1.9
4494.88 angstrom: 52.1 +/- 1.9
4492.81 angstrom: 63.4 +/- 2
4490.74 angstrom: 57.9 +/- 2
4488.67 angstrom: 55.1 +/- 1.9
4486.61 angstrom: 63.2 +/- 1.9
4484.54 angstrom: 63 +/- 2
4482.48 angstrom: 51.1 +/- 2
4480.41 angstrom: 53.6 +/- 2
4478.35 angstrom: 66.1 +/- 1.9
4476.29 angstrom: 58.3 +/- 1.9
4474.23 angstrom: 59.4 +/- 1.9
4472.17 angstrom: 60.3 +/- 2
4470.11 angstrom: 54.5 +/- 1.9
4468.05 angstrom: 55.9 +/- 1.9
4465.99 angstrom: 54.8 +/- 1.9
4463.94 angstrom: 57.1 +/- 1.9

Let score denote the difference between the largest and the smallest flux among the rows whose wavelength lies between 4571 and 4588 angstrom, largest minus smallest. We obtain 12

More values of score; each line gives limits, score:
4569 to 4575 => 4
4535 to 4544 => 7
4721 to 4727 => 3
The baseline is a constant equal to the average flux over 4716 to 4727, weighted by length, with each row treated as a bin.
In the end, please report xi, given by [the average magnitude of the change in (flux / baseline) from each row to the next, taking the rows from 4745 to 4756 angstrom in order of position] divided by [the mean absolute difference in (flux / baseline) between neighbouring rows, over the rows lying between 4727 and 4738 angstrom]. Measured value 2.1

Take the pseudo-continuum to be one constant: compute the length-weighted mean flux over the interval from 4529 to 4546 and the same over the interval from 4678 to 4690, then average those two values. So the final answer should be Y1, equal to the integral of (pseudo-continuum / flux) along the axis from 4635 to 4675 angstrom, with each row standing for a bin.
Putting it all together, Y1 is 38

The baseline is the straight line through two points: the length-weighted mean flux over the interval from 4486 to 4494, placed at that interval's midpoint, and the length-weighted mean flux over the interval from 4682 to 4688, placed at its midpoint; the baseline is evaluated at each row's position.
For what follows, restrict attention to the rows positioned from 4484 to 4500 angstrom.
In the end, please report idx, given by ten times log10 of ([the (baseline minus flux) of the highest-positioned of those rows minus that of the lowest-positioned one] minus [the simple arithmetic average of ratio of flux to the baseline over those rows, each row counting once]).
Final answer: 3.7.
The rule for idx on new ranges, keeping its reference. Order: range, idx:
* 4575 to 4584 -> 7.4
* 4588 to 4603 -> 9.4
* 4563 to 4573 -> 2.7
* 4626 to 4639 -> 5.1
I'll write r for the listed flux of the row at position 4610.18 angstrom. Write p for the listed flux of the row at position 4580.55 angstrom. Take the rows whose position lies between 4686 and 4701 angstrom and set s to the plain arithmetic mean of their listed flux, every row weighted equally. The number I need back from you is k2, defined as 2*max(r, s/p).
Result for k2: 139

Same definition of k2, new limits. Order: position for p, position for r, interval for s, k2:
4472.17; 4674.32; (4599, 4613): 128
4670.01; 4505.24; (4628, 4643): 138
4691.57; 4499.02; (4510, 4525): 120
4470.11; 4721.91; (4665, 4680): 125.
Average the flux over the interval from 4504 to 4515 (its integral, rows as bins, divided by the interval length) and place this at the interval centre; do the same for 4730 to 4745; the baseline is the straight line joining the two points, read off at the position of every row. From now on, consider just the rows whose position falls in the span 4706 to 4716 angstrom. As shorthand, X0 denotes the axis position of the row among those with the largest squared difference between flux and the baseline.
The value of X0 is 4708.88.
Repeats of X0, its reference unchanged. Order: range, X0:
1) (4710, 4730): 4719.74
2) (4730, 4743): 4739.34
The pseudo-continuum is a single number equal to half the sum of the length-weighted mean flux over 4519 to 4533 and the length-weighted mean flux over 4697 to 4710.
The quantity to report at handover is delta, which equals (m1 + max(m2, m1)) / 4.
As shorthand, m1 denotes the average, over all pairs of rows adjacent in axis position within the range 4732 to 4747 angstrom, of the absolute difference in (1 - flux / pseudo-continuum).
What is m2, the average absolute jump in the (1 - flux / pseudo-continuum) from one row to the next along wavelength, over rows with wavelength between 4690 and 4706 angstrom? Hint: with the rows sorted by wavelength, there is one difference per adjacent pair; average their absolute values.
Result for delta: 0.0367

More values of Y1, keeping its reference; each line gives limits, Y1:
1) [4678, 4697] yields 18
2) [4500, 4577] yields 76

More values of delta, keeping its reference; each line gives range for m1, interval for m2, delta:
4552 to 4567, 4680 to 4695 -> 0.0398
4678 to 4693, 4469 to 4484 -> 0.0327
